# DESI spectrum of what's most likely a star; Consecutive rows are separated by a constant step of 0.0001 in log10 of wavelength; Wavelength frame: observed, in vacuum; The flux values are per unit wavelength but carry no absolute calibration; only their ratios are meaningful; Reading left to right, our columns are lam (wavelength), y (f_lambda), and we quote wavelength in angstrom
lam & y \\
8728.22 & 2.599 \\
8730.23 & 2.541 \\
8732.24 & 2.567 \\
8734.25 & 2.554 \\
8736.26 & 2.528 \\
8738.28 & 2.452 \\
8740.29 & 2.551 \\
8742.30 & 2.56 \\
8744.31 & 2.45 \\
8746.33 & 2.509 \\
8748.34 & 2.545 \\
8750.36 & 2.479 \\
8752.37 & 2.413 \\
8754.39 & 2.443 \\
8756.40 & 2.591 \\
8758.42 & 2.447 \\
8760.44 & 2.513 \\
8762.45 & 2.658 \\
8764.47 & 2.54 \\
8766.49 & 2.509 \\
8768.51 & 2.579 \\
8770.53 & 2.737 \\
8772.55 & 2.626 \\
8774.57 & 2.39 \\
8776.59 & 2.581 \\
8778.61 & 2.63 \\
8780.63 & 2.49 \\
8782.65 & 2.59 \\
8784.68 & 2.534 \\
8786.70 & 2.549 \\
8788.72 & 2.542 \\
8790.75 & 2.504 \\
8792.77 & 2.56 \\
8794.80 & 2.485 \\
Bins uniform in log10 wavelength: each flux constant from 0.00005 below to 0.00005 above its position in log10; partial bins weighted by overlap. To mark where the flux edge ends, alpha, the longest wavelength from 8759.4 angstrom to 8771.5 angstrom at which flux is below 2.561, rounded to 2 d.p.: 8766.49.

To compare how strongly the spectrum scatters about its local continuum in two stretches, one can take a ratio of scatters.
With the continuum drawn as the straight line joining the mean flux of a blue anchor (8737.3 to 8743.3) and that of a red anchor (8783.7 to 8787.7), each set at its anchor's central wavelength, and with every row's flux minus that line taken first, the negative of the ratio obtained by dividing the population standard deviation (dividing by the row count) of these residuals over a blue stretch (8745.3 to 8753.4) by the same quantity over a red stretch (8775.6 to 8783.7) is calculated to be -1.0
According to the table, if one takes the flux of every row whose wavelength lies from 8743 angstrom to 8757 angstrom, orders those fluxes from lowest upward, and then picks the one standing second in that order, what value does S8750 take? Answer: 2.443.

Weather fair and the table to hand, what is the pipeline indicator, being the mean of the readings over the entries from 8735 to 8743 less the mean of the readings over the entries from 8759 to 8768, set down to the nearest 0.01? -0.03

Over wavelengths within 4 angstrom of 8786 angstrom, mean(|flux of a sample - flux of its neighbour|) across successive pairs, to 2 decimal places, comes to 0.03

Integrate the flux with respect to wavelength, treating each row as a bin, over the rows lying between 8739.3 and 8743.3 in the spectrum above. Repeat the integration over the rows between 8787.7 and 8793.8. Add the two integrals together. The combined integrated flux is 26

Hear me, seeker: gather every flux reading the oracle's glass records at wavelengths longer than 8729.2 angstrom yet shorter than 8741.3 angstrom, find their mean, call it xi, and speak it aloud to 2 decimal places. 2.53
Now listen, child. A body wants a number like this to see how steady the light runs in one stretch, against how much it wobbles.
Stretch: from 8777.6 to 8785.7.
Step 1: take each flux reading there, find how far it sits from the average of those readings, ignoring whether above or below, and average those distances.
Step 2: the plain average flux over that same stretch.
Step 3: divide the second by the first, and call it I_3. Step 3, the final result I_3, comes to 52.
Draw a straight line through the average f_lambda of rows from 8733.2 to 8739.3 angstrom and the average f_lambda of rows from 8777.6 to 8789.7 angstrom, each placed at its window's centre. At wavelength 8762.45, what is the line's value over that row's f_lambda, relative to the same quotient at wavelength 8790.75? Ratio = 0.93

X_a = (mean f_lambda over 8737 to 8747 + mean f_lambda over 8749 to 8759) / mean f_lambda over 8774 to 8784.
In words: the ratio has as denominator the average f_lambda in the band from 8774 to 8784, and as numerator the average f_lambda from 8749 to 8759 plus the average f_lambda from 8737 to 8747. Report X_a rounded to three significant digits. 1.96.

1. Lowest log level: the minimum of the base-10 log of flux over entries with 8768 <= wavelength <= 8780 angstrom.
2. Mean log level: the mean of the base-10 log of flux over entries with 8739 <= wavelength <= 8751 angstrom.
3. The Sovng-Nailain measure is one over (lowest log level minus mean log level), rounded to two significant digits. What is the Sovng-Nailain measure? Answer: -45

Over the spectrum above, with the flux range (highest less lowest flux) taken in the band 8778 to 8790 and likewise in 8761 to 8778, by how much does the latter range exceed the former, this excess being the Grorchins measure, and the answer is 0.21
